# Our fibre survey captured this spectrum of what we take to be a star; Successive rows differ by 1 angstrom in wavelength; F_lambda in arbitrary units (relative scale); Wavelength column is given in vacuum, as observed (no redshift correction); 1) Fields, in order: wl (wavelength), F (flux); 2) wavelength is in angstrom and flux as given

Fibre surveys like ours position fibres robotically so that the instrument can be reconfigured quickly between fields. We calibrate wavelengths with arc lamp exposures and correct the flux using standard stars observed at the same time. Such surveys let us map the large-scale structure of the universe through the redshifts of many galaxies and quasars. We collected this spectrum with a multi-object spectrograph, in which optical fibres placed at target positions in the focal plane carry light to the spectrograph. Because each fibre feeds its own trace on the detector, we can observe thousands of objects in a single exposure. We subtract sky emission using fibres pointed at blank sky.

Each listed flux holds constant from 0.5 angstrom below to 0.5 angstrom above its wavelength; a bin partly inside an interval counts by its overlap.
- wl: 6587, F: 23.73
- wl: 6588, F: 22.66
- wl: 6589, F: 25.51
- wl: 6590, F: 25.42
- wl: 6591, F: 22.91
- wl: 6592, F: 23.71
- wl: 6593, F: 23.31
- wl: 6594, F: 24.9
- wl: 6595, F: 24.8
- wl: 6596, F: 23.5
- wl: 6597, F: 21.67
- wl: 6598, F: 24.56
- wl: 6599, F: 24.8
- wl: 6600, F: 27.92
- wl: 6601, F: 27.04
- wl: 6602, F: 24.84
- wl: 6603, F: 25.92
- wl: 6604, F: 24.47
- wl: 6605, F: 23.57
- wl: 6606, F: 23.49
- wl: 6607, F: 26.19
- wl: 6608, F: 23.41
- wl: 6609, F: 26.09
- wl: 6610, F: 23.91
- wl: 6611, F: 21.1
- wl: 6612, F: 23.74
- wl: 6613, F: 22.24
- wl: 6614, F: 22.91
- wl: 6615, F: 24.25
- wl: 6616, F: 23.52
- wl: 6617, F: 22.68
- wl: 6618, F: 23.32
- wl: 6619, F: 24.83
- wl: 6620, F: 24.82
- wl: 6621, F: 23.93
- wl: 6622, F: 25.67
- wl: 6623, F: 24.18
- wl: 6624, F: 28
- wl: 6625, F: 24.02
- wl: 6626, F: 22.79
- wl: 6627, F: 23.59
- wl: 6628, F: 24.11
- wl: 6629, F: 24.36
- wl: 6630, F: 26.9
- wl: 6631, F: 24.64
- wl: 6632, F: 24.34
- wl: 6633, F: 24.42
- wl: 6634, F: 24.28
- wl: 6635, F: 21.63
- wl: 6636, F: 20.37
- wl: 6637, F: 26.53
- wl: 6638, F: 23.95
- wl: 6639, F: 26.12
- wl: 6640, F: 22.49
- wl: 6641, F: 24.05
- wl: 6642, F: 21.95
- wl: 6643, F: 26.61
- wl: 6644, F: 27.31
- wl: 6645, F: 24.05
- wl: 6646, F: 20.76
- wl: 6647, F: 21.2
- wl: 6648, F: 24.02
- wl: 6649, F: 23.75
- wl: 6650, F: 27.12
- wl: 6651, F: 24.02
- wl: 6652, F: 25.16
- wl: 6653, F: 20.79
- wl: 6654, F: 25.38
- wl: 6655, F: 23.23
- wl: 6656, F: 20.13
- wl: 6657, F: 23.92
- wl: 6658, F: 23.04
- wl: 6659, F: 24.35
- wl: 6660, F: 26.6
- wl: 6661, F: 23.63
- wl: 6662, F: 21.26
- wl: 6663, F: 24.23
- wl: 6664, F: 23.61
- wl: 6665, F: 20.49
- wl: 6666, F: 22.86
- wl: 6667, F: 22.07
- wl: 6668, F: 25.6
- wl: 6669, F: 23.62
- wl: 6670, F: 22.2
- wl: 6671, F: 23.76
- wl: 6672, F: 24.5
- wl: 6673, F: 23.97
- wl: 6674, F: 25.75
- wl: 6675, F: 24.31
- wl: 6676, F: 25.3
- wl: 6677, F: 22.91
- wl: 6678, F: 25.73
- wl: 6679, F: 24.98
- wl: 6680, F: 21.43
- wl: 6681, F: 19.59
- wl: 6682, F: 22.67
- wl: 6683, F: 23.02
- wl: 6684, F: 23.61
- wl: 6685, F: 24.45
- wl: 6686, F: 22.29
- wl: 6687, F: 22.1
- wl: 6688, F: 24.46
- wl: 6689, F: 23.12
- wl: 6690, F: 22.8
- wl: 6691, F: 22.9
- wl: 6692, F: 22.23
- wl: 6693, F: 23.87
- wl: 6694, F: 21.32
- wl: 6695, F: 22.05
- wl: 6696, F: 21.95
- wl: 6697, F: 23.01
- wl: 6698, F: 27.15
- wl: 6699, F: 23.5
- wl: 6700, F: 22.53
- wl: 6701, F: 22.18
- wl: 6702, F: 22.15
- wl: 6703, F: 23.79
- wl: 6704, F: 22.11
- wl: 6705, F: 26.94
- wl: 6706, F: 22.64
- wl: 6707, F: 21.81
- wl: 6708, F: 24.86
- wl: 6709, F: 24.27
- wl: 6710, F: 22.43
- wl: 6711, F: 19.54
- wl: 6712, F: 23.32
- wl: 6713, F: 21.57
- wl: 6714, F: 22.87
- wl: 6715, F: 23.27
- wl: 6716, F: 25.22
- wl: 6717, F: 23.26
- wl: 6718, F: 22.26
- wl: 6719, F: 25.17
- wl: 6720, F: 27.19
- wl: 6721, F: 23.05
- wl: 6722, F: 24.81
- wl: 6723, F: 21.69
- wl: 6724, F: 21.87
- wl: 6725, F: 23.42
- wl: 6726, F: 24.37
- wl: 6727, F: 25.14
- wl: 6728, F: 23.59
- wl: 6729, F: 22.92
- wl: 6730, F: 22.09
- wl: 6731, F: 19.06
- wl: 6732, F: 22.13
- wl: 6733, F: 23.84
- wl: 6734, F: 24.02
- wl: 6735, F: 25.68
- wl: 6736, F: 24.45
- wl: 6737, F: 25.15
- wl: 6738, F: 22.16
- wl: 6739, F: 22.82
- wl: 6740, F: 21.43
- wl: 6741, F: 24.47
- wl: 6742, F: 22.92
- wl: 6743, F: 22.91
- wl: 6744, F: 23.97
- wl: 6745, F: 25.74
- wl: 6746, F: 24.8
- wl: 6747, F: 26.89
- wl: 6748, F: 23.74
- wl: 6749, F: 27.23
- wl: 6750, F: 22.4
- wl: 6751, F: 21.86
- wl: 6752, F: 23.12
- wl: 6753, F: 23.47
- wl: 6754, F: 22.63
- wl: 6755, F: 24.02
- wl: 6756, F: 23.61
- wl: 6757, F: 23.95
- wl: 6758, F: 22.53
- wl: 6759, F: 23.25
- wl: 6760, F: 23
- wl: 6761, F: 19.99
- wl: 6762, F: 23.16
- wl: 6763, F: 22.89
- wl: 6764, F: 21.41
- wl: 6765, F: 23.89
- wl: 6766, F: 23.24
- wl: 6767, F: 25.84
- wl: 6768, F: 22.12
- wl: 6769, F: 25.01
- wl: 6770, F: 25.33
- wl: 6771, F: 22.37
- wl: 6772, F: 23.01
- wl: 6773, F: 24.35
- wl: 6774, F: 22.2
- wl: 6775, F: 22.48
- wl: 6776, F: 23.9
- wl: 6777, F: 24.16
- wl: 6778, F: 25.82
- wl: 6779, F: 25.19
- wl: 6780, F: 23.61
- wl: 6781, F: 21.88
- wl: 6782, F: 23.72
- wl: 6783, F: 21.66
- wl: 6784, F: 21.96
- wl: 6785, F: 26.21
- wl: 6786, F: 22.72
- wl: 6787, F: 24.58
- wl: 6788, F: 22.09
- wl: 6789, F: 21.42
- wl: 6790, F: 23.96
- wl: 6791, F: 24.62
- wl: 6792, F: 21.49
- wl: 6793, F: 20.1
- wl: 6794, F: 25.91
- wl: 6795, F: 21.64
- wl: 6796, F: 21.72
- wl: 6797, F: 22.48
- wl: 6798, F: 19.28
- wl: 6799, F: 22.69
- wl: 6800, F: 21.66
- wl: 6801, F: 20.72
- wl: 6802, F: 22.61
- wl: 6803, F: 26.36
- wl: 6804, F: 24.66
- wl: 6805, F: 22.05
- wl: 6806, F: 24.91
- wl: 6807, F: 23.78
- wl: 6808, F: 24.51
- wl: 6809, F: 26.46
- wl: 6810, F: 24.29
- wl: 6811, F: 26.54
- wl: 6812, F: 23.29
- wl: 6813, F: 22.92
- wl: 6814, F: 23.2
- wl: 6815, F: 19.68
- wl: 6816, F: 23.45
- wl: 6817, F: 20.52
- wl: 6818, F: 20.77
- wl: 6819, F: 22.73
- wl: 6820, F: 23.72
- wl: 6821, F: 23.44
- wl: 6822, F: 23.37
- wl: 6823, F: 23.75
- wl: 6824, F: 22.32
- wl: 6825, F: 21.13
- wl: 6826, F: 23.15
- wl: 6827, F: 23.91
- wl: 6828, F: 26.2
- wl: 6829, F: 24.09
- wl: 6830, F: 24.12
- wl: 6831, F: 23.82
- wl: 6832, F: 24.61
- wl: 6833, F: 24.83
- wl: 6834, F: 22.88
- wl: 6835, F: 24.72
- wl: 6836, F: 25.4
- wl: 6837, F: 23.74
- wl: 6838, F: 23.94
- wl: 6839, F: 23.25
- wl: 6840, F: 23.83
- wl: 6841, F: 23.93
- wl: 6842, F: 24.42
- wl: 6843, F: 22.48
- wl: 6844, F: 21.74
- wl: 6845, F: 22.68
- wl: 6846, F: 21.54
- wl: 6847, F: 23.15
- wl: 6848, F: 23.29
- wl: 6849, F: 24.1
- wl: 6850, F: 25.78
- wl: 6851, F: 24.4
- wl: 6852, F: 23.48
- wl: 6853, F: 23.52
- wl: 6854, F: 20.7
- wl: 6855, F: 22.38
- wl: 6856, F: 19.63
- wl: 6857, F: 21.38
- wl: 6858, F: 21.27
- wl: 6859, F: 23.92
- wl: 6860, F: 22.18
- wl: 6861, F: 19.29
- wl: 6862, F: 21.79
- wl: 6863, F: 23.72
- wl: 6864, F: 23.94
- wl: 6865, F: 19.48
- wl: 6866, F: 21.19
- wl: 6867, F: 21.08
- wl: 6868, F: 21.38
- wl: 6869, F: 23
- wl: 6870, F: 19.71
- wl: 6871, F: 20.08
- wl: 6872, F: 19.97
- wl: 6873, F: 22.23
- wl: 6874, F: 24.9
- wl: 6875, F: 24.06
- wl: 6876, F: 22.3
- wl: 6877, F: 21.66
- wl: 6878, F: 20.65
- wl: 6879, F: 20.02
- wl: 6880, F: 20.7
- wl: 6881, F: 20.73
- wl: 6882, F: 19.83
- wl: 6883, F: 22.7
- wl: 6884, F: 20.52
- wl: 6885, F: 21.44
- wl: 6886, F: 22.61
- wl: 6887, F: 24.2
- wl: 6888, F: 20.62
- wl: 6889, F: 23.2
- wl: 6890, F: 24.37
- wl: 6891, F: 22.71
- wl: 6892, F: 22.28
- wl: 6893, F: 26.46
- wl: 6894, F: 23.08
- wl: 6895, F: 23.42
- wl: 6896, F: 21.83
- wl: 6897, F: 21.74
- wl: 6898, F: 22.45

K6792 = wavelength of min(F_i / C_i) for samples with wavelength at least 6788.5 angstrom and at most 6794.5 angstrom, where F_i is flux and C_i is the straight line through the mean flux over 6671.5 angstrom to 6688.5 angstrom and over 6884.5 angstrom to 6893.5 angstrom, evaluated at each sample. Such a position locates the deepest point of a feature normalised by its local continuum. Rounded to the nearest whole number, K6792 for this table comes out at 6793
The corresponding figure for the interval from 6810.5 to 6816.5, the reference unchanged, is 6815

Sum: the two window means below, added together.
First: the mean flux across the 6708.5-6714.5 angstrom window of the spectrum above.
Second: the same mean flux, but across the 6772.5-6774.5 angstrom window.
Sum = 45.6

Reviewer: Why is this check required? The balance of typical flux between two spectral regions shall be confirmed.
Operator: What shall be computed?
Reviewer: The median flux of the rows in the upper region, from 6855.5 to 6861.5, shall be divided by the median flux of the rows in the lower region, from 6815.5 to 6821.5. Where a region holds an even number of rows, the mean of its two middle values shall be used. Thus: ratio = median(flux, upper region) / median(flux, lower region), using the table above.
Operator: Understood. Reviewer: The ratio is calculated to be 0.92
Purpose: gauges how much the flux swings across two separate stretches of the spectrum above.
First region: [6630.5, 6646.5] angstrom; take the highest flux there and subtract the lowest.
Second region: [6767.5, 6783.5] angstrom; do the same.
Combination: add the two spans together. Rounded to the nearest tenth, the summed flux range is 11.1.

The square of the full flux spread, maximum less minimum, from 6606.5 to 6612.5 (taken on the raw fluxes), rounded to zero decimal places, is 26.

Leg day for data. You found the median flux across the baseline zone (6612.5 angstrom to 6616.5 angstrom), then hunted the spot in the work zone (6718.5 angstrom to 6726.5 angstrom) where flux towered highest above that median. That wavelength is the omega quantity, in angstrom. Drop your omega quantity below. 6720 angstrom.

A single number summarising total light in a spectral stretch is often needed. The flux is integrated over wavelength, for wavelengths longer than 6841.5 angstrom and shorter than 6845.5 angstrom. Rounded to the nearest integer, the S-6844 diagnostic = 91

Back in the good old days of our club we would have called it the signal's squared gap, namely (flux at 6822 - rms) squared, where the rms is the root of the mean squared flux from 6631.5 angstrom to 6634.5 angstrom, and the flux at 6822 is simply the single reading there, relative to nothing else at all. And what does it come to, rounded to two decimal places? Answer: 0.95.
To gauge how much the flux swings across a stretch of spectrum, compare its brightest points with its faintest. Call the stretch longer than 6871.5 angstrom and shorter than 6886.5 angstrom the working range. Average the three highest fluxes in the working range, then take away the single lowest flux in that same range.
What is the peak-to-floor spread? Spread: 4.1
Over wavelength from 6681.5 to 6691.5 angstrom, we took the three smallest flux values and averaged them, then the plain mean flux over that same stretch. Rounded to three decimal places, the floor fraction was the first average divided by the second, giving 0.966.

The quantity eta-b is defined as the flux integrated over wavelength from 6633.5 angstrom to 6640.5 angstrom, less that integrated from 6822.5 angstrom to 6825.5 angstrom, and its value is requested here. 98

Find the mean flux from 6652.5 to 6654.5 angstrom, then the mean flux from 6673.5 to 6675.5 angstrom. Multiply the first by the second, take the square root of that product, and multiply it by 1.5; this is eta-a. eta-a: 36.1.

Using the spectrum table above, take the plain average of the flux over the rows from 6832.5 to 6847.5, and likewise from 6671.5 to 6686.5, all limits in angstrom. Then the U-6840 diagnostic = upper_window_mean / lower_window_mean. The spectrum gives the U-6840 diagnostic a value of 0.994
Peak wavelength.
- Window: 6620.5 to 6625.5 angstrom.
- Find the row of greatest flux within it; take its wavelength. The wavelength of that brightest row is 6624 angstrom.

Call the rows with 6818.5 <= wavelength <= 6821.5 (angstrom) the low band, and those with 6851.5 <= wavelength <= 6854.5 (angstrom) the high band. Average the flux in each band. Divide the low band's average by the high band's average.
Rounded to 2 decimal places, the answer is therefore 1.03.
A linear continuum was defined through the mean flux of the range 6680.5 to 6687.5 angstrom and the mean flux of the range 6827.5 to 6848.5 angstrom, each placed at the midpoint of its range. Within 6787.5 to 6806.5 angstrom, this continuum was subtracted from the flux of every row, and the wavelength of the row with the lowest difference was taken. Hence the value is 6798 angstrom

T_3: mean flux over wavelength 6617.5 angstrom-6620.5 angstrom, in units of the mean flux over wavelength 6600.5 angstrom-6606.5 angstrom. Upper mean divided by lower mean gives 0.977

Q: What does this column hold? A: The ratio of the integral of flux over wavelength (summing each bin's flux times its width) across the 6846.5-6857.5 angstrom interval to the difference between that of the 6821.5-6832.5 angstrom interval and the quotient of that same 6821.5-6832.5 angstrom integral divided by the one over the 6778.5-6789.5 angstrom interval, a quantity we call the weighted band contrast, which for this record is 0.971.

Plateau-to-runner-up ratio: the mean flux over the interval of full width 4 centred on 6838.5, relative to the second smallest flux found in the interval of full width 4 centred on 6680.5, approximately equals 1.11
